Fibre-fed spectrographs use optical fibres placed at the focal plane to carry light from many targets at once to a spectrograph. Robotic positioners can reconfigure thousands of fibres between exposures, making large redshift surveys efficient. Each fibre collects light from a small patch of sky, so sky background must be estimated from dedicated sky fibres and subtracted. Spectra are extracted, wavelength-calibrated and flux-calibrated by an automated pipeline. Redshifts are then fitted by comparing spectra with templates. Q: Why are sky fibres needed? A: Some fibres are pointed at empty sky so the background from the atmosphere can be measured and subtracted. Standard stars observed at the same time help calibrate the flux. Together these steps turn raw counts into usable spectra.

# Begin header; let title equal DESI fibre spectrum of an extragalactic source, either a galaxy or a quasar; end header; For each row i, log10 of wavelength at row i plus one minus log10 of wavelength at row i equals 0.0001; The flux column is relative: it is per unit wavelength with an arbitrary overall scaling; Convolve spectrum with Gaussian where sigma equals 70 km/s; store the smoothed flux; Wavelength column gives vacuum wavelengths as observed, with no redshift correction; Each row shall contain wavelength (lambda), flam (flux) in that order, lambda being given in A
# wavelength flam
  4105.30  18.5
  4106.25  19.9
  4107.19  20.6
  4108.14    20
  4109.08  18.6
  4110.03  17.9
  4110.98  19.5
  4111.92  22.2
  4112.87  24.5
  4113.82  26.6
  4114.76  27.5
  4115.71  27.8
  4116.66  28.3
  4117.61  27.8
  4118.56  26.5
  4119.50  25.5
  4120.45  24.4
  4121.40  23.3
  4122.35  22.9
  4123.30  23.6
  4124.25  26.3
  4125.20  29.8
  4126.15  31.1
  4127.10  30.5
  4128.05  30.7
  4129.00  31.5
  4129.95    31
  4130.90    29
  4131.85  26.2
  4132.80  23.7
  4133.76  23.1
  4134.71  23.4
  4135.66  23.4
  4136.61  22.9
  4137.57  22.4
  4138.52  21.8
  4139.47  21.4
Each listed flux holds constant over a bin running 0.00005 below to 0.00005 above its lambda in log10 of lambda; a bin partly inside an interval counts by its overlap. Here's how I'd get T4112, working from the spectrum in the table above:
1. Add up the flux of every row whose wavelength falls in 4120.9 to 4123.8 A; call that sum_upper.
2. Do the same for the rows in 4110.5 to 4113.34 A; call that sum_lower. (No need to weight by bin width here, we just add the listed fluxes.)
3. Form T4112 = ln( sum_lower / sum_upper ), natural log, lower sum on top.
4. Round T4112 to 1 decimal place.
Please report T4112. -0.1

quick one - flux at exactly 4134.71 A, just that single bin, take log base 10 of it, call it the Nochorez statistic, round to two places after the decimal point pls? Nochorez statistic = 1.37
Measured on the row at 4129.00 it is 1.50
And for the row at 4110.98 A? 1.29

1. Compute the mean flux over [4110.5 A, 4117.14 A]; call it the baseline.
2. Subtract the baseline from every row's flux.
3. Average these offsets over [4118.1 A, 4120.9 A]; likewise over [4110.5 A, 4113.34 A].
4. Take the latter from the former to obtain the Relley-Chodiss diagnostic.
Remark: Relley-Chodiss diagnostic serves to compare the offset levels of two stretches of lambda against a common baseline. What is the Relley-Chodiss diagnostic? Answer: 3.4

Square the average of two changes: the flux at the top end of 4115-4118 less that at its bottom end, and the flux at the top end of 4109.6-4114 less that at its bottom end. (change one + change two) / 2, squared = 19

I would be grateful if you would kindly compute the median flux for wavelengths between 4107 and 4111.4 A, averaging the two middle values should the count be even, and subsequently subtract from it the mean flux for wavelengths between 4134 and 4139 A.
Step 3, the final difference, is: -3.3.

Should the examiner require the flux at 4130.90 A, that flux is 29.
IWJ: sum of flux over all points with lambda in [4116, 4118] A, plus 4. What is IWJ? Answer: 60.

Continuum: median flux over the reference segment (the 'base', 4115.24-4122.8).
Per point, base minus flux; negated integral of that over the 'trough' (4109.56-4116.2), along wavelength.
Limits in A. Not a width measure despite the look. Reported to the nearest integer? -15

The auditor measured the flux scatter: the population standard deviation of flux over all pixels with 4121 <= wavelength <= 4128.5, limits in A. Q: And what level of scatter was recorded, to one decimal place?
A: 3.4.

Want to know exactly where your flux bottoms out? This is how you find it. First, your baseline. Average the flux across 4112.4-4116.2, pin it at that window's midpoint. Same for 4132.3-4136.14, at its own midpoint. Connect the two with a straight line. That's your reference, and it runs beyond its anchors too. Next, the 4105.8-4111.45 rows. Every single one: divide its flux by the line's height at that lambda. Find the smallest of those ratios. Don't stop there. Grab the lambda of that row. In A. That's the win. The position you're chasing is 4110.03 A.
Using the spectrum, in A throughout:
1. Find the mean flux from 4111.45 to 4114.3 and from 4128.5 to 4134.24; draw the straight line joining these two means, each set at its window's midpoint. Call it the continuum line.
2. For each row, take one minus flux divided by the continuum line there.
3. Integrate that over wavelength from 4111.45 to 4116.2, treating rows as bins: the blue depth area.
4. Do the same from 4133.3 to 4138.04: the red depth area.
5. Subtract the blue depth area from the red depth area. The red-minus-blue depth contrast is 1.1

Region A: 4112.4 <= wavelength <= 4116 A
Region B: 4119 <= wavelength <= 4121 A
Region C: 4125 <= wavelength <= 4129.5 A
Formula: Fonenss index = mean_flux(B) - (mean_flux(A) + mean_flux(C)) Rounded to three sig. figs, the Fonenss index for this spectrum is -32.4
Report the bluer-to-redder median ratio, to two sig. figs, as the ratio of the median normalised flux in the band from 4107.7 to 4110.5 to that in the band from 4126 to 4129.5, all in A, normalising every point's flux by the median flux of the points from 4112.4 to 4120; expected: 0.60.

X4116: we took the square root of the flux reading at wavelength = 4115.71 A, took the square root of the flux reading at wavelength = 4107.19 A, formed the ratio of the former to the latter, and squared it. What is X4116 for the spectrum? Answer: 1.3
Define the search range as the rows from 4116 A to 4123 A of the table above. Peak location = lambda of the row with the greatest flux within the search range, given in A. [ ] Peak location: 4116.66 A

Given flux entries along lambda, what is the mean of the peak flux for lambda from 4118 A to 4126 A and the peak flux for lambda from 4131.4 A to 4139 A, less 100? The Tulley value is -72.0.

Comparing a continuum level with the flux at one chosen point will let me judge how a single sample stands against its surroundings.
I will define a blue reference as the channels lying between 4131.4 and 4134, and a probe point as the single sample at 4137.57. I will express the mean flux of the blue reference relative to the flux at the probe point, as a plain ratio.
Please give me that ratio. 1.09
